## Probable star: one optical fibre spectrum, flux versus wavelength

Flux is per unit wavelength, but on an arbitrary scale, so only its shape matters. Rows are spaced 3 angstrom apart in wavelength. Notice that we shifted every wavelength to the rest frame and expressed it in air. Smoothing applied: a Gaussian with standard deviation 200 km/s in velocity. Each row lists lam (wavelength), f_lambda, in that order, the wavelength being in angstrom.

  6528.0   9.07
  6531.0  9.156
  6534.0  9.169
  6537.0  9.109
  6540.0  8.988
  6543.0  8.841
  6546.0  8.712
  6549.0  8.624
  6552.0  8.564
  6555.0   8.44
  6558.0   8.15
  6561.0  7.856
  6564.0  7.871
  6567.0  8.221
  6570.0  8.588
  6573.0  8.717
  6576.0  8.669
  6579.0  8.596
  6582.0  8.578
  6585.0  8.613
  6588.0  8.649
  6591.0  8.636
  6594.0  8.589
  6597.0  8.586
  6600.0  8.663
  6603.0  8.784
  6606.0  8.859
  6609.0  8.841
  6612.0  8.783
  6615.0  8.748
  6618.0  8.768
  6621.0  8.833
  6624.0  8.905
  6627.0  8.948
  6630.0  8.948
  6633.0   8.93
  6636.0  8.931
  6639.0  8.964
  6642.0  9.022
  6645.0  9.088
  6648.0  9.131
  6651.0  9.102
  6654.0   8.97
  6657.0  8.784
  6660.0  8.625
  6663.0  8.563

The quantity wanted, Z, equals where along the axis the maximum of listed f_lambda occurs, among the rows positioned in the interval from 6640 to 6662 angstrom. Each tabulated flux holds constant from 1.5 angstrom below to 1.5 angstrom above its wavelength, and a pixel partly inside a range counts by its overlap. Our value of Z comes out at 6648.0 angstrom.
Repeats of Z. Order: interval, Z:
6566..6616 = 6606.0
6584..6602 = 6600.0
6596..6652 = 6648.0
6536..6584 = 6537.0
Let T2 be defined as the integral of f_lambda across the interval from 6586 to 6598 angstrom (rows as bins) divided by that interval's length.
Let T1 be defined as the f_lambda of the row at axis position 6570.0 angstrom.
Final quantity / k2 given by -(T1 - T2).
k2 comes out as 0.0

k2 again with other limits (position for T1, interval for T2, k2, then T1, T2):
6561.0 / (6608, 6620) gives 0.9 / 7.856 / 8.78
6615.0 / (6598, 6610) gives 0.0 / 8.748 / 8.78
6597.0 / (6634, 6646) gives 0.4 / 8.586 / 8.99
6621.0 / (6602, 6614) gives 0.0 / 8.833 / 8.82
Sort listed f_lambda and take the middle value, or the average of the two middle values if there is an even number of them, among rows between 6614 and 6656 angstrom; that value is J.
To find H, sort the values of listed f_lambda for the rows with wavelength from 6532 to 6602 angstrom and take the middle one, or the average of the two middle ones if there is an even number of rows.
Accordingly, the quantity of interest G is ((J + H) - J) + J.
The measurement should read 17.6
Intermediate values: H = 8.6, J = 8.9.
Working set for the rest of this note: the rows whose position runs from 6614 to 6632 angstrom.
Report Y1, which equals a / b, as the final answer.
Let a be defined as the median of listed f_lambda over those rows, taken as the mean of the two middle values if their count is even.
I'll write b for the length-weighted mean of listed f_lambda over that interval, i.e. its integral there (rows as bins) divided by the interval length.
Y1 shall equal 1.00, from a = 8.9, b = 8.86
